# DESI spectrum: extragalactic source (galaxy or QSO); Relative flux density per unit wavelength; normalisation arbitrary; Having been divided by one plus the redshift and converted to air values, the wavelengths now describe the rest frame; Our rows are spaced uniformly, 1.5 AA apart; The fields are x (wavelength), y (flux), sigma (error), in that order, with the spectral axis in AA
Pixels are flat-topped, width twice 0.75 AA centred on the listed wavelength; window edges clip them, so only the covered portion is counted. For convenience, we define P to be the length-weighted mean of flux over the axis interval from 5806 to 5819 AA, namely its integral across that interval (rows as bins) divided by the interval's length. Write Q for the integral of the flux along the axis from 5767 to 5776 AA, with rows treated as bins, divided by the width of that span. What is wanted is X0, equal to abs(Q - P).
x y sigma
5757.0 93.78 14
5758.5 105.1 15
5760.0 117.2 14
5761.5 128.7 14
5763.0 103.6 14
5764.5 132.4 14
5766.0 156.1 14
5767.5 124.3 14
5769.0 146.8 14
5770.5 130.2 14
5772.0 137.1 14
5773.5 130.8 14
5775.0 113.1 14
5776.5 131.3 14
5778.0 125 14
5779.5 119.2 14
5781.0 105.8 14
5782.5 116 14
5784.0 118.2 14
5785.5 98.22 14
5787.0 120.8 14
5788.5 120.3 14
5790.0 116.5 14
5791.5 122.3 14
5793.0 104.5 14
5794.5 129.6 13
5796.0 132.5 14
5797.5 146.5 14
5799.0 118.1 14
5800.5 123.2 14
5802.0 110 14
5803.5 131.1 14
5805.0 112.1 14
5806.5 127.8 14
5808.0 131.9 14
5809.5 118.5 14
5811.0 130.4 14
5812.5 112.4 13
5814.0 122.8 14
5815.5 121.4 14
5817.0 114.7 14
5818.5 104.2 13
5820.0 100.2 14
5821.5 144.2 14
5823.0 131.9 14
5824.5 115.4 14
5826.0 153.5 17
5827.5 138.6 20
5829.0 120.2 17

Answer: 10.0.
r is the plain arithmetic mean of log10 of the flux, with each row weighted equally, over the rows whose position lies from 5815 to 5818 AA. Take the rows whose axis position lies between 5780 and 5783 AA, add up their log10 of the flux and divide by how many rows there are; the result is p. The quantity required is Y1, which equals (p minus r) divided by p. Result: -0.013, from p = 2.04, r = 2.07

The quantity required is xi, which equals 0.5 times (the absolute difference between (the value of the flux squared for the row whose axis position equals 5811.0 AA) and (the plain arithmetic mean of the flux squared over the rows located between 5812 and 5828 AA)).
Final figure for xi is 739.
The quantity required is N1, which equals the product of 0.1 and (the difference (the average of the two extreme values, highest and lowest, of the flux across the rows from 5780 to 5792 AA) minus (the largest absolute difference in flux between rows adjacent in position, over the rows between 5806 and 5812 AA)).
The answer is 9.7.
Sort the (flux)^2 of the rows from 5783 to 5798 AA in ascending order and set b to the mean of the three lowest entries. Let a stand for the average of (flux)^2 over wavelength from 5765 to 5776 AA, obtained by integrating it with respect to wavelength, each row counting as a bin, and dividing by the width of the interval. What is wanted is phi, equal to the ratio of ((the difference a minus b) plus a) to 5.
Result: 4968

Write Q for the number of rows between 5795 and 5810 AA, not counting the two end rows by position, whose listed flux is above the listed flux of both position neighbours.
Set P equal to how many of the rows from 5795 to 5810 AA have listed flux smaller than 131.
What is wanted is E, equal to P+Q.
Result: 10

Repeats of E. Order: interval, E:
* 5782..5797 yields 12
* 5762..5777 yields 8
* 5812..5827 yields 9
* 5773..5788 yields 11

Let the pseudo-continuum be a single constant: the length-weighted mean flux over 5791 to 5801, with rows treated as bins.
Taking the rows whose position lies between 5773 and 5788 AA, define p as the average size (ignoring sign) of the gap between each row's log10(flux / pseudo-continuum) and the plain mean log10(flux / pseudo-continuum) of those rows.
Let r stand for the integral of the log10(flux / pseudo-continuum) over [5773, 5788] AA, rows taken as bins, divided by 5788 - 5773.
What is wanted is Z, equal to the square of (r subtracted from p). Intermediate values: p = 0.0289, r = -0.029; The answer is 0.0034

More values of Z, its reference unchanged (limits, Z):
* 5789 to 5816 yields 0.0014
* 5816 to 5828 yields 0.0041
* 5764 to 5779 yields 0.0000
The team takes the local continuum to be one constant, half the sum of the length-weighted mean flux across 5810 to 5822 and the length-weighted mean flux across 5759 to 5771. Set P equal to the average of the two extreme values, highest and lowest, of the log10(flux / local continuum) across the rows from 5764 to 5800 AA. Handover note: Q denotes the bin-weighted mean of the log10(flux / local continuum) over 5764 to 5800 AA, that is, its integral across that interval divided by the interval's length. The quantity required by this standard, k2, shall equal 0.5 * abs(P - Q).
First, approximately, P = 0.000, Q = 0.001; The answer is 0.0004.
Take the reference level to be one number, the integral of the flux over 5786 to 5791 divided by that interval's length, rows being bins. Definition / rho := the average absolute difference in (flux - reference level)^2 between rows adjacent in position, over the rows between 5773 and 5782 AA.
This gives 119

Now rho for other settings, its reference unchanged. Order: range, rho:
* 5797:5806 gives 217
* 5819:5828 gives 612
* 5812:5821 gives 69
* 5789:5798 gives 184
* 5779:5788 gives 223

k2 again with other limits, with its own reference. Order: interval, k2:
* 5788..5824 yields 0.0004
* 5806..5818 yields 0.0000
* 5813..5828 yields 0.0015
